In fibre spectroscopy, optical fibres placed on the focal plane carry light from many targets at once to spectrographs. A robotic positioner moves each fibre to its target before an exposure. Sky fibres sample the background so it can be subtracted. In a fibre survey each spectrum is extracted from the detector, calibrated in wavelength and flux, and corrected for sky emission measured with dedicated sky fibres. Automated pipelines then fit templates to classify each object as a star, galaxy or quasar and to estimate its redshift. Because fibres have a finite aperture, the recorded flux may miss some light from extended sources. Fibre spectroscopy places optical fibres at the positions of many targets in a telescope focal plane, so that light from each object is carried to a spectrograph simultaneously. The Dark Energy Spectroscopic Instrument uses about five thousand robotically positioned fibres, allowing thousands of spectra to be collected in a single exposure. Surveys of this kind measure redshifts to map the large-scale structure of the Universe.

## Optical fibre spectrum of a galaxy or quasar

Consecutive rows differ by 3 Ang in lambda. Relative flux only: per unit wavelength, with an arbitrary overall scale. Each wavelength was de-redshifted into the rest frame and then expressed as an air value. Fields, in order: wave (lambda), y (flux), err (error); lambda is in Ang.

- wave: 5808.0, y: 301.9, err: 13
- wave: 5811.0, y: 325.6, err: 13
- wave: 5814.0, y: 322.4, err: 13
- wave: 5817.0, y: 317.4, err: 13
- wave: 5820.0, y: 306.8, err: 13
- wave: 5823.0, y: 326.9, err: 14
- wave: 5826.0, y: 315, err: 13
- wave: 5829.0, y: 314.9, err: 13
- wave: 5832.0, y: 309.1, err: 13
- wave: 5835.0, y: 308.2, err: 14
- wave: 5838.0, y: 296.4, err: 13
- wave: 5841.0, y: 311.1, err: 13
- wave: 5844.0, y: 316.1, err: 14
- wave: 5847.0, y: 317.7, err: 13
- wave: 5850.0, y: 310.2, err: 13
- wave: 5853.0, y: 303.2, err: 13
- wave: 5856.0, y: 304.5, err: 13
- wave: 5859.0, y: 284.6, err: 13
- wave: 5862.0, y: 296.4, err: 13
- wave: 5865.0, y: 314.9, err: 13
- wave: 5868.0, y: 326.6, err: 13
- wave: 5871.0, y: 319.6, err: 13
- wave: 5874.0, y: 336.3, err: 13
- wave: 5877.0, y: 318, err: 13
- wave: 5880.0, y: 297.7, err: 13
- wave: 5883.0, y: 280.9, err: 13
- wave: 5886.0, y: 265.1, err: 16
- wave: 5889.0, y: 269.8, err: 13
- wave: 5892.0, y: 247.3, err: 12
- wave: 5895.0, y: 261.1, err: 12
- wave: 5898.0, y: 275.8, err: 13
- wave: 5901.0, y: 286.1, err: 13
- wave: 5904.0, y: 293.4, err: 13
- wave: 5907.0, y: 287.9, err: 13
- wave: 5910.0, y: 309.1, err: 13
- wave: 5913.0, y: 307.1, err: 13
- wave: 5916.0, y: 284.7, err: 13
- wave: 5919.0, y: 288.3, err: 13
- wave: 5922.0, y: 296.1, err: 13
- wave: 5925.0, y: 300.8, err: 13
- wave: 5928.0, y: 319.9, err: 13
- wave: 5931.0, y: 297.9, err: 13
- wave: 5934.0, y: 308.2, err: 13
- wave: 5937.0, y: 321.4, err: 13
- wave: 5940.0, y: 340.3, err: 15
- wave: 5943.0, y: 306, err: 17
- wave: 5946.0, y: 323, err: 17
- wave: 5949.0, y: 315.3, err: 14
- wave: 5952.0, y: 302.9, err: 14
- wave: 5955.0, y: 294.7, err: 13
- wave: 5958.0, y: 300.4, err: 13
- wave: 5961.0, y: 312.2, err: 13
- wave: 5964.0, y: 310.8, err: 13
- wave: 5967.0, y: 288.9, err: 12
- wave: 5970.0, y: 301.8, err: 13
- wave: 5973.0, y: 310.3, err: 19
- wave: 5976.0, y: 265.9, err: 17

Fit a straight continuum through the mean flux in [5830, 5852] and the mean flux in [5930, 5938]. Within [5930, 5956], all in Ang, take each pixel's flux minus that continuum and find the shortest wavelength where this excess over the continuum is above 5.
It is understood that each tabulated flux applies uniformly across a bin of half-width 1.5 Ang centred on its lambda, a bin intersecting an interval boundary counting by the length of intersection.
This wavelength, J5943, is 5937.0 Ang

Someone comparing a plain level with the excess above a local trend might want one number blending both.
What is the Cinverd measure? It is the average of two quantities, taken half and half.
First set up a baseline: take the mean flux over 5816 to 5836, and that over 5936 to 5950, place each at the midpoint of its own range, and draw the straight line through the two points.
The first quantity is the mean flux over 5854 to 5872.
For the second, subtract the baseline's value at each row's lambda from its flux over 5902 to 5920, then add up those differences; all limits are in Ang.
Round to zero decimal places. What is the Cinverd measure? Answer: 81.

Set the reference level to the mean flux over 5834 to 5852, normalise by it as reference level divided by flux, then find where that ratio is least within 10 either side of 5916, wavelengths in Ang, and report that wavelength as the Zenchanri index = 5910.0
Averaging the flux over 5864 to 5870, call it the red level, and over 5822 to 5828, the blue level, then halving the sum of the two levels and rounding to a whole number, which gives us 321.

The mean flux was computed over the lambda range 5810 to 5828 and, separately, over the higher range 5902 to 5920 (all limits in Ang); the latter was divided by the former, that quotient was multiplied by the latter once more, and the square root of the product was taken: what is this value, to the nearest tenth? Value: 16.5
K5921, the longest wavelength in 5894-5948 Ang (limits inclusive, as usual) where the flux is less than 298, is 5931.0 Ang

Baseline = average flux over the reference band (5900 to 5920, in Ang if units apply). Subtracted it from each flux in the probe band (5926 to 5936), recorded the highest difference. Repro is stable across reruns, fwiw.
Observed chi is 26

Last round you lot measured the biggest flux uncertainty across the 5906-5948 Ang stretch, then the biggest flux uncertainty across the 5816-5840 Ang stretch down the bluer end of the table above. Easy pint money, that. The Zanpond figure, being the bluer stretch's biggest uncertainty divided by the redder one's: 0.82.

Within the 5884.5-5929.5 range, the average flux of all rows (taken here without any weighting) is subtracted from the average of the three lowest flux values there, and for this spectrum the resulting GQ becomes -28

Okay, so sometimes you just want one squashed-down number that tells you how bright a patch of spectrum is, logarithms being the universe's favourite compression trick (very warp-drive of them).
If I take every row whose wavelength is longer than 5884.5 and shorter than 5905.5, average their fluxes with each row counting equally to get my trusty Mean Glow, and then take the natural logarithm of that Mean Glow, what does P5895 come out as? 5.603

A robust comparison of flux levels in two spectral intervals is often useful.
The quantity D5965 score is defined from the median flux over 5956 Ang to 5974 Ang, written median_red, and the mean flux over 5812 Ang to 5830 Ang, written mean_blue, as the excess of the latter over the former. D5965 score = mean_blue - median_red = 11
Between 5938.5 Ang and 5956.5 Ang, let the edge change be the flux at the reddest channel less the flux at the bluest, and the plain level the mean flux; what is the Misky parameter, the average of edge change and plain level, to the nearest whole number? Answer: 134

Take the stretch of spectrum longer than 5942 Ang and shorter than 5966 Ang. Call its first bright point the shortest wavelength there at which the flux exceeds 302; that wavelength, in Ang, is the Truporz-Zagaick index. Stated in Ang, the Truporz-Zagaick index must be 5943.0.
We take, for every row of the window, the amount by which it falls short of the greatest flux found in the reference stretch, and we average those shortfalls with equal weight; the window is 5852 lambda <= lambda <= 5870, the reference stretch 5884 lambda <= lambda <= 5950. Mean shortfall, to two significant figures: 35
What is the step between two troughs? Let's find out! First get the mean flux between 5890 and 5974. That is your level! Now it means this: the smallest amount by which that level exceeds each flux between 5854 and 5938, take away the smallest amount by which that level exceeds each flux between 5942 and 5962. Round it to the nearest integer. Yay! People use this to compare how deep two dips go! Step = -13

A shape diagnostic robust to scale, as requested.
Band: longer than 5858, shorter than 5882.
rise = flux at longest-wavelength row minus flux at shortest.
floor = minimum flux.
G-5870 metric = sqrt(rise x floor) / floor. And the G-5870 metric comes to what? 0.21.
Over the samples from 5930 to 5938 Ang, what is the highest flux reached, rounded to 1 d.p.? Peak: 321.4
